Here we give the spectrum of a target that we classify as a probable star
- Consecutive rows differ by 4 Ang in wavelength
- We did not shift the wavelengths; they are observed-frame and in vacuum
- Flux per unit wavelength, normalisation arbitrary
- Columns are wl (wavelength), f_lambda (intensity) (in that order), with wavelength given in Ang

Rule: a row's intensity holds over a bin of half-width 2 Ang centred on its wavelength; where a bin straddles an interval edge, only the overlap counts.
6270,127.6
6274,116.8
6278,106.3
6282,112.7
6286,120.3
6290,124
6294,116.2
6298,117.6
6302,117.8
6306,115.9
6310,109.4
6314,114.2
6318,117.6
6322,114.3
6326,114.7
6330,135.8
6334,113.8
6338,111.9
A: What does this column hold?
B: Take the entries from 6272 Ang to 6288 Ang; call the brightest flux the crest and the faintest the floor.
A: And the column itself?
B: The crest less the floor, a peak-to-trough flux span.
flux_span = 14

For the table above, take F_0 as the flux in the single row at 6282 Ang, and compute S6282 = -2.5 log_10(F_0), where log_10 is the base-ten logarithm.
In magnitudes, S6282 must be -5.13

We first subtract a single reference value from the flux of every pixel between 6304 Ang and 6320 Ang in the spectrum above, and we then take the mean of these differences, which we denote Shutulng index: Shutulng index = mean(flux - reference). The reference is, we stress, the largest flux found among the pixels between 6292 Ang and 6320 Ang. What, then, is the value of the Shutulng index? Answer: -4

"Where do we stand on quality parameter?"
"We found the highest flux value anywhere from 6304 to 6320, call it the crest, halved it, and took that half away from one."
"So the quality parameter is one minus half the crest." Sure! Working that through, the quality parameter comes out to -57.8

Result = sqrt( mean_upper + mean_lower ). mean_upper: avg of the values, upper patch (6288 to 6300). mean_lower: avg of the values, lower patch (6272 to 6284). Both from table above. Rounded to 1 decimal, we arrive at 15.2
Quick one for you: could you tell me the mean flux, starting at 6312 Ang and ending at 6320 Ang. 116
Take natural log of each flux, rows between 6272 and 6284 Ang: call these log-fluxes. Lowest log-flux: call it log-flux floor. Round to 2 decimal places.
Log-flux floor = 4.67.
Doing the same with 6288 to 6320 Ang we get 4.70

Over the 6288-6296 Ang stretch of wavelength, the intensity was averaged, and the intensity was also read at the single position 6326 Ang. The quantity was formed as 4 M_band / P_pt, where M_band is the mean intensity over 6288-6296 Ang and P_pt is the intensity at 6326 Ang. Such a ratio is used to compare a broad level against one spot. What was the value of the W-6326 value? 4.19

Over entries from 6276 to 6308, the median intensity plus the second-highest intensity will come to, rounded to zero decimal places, 237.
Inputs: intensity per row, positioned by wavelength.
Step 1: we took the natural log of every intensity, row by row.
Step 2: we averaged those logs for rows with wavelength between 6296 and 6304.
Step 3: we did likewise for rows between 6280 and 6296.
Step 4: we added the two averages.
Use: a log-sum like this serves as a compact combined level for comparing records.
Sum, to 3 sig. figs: 9.54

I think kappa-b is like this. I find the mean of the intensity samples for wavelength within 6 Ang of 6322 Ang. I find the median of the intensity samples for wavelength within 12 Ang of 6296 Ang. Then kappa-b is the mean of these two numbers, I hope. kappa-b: 117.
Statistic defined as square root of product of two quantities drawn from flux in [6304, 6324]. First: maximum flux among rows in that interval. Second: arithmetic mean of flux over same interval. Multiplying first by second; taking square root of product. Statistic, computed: 116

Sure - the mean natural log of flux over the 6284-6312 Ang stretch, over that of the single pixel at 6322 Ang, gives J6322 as 1.01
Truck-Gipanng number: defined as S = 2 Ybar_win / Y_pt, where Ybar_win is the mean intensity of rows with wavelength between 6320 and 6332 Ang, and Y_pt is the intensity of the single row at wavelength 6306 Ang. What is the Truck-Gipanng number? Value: 2.10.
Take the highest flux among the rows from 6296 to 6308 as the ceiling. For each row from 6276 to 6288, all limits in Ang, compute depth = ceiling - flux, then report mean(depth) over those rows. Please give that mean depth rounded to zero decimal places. 5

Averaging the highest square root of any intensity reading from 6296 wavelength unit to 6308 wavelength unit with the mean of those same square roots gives 10.8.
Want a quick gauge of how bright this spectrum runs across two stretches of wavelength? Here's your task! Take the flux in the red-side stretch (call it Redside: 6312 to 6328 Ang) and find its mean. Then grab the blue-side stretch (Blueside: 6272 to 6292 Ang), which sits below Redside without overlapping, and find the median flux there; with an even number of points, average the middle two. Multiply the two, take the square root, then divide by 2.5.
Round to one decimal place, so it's 46.4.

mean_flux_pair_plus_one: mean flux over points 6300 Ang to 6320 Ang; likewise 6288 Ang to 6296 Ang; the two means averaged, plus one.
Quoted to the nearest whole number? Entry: 119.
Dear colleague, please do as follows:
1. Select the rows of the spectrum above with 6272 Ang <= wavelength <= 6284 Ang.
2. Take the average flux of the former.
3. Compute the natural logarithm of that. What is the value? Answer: 4.72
